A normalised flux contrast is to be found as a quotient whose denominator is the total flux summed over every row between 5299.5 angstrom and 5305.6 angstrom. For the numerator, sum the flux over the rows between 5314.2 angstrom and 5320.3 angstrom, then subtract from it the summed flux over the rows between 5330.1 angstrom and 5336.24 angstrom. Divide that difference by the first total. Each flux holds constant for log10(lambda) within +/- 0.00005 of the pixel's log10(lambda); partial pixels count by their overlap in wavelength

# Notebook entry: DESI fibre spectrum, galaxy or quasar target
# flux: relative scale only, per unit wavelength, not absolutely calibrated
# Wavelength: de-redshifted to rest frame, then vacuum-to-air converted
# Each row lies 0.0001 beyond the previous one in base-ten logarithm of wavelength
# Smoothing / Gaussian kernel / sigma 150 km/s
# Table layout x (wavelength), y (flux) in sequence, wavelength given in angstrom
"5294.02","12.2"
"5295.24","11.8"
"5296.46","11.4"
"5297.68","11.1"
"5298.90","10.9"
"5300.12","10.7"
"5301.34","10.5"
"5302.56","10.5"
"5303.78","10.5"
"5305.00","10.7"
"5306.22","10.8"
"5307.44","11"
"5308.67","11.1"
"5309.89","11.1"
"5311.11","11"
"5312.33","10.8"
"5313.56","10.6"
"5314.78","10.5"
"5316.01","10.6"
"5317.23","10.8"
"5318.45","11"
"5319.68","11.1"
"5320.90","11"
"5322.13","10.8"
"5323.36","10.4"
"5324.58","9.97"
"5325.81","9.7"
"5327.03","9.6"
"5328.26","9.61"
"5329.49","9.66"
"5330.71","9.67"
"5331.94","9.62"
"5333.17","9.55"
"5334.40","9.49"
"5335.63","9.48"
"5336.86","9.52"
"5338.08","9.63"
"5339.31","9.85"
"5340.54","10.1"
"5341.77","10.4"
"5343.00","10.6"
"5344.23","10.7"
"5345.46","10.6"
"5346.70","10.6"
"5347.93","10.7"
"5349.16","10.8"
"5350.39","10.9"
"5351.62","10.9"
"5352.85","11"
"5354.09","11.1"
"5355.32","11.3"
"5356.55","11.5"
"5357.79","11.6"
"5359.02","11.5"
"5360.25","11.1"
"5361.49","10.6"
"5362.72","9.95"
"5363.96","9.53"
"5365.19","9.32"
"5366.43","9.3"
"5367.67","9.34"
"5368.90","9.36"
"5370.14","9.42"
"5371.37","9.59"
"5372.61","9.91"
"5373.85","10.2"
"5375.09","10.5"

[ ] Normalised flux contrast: 0.117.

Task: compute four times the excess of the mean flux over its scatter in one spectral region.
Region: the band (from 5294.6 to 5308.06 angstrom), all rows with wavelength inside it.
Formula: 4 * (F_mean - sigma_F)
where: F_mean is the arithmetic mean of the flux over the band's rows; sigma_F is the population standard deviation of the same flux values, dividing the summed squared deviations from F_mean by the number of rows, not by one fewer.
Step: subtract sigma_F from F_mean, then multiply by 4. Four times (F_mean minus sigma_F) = 42.0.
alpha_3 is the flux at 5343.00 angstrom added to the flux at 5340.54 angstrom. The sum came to 20.7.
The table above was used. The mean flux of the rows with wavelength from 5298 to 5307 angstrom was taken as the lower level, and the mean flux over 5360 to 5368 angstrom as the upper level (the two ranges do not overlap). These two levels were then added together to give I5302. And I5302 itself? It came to 20.5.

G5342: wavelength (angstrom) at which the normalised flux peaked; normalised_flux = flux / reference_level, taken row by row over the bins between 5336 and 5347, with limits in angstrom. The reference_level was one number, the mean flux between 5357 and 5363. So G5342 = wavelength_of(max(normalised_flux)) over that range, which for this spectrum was 5344.23 angstrom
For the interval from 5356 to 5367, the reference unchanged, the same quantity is 5357.79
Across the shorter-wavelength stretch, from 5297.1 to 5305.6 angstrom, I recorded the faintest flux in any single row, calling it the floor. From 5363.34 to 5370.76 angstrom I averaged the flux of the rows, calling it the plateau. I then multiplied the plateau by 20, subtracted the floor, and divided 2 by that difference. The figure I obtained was 0.0113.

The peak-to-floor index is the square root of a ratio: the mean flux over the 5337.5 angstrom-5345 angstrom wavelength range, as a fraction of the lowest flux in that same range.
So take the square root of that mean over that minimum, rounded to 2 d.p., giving 1.03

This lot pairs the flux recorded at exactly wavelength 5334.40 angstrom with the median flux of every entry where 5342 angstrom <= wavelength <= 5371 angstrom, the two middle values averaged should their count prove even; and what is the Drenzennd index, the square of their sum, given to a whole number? 408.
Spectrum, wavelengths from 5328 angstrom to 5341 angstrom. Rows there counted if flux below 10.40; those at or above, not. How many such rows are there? 11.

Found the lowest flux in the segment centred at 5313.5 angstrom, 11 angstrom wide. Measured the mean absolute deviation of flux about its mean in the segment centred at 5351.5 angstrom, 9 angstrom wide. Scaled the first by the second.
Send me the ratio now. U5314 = 70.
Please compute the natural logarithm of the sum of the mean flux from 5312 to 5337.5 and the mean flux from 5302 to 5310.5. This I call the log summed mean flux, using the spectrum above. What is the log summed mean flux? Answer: 3.04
